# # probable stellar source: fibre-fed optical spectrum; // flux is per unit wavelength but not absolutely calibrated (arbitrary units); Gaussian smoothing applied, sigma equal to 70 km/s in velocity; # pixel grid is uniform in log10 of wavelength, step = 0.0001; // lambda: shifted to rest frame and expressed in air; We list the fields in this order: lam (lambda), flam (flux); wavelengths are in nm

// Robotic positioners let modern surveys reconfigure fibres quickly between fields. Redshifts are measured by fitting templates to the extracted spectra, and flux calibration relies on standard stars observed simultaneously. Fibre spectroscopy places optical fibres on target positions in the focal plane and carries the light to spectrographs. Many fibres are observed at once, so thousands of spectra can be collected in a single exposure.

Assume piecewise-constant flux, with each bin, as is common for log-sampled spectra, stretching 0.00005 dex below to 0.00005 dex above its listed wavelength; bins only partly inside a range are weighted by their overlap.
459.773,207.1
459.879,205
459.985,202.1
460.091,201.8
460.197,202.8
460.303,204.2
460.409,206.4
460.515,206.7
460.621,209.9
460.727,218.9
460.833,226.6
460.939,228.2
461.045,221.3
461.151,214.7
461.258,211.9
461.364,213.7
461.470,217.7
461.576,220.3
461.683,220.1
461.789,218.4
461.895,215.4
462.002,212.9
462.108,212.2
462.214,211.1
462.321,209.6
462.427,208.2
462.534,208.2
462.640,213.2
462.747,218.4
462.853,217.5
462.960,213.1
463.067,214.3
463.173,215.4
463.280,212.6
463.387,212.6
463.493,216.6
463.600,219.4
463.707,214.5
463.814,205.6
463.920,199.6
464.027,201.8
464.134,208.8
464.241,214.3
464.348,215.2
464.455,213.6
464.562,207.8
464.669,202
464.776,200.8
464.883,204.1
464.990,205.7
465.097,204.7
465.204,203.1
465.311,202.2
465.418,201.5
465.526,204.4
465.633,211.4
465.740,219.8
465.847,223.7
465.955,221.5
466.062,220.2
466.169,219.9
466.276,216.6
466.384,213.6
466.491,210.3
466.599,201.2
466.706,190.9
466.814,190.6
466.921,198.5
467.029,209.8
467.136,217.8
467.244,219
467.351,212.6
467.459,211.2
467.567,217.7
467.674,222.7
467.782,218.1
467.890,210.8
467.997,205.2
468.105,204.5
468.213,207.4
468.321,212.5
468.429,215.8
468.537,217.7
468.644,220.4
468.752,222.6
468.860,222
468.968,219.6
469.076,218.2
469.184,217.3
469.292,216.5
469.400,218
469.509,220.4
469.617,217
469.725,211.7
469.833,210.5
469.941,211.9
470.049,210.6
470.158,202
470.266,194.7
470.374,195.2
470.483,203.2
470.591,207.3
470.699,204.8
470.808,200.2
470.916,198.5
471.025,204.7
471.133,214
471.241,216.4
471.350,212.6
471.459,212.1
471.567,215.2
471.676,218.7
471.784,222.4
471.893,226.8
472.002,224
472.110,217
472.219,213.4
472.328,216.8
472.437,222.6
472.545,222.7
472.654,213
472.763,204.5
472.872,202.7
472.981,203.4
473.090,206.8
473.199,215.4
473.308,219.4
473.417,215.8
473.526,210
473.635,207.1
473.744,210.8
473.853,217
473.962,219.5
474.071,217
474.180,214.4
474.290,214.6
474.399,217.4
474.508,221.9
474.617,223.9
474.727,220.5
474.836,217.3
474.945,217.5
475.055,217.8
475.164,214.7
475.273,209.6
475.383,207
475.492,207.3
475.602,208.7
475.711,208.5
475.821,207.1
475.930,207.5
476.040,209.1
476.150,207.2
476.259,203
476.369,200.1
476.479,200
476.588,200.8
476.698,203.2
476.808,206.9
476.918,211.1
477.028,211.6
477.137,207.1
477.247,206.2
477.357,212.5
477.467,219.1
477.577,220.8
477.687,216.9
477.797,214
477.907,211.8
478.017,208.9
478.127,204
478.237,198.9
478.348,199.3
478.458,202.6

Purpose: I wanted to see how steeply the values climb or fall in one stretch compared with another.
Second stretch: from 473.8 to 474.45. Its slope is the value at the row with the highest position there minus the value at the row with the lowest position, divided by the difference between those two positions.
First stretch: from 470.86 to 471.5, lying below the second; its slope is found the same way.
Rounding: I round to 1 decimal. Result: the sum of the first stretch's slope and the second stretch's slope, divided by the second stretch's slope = 35.2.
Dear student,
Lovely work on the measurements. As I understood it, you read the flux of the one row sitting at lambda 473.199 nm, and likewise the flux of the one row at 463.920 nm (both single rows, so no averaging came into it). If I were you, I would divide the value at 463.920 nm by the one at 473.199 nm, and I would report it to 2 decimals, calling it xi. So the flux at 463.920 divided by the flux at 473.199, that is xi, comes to 0.93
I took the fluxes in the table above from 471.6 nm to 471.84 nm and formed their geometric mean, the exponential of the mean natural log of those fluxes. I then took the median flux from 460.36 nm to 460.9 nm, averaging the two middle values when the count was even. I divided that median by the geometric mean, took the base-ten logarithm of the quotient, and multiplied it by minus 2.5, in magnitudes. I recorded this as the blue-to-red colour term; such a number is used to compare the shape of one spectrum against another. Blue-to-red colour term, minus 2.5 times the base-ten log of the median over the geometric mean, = 0.05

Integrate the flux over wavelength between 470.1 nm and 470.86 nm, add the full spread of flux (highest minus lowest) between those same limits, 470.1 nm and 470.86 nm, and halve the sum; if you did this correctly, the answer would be 83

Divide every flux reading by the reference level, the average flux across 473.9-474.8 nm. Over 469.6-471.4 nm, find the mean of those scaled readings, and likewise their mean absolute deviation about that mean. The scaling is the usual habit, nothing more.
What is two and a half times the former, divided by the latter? 86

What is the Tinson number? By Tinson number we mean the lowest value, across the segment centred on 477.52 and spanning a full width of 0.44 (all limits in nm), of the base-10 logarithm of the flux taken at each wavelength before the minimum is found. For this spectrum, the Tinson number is 2.327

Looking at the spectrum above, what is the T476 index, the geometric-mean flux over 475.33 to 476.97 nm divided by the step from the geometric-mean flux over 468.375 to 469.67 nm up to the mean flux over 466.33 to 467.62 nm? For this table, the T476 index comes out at -19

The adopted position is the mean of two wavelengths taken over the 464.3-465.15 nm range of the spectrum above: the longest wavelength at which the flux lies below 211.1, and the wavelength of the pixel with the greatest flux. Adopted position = 464.72 nm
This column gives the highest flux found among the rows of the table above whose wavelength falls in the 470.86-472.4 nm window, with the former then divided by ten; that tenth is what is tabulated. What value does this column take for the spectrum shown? 22.7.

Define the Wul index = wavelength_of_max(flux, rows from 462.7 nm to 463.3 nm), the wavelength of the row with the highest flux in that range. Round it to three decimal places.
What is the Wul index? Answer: 462.747 nm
